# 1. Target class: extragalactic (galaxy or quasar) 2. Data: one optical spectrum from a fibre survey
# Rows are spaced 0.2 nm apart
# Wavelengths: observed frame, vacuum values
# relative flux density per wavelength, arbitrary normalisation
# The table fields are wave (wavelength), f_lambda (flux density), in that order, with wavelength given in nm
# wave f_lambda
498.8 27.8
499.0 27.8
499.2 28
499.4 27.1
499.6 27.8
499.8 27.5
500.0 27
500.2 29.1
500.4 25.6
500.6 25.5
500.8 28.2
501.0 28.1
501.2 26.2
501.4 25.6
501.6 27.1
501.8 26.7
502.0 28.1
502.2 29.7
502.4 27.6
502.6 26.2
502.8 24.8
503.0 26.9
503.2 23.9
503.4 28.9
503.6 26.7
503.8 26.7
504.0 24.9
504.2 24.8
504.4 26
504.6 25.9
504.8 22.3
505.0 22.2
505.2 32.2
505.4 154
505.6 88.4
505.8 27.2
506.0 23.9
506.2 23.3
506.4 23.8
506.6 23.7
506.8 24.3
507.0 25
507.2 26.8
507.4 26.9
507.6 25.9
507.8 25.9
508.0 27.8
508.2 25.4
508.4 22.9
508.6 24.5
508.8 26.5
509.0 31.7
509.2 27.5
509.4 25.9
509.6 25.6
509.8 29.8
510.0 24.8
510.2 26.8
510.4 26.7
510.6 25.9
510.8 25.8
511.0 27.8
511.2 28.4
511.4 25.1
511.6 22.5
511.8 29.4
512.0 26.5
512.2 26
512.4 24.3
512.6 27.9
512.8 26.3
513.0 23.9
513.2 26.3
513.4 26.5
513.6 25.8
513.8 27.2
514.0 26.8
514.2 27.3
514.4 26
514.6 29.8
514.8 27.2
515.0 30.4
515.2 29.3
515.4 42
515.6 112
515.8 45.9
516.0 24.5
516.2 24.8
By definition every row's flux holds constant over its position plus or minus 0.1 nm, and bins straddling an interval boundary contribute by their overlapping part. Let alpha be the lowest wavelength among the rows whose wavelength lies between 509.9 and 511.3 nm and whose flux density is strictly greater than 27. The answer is 511.0 nm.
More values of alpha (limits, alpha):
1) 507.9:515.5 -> 508.0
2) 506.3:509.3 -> 508.0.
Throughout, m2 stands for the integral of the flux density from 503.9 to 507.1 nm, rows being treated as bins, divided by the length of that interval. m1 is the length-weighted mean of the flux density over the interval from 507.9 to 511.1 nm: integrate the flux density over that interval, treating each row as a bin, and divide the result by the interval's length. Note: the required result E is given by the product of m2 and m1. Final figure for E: 984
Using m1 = 26.59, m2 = 37.0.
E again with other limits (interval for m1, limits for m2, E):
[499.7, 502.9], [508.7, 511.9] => 728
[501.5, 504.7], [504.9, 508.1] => 998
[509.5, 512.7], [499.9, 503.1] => 715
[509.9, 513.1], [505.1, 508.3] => 987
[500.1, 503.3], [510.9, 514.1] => 705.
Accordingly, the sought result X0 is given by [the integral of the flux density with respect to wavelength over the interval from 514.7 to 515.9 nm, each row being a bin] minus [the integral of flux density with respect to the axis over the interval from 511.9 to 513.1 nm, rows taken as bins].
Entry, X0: 26.4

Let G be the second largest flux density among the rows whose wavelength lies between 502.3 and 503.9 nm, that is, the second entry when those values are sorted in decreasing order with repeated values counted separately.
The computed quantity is 27.6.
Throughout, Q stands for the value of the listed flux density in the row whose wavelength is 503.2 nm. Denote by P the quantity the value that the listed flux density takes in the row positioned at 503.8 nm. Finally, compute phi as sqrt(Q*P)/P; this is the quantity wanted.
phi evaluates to 0.95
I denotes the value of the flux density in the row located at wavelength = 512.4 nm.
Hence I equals 24.3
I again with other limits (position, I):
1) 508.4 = 22.9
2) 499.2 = 28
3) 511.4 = 25.1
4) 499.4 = 27.1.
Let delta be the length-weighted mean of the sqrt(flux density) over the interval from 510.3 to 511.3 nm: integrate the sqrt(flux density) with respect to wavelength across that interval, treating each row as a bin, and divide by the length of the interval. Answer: 5.19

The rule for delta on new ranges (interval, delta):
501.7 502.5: 5.29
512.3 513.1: 5.06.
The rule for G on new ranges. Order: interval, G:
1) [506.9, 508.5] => 26.9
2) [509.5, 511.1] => 27.8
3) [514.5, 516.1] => 45.9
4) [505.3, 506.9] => 88.4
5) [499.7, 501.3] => 28.2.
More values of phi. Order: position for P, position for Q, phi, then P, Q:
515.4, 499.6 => 0.81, 42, 27.8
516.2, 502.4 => 1.05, 24.8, 27.6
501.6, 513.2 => 0.99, 27.1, 26.3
